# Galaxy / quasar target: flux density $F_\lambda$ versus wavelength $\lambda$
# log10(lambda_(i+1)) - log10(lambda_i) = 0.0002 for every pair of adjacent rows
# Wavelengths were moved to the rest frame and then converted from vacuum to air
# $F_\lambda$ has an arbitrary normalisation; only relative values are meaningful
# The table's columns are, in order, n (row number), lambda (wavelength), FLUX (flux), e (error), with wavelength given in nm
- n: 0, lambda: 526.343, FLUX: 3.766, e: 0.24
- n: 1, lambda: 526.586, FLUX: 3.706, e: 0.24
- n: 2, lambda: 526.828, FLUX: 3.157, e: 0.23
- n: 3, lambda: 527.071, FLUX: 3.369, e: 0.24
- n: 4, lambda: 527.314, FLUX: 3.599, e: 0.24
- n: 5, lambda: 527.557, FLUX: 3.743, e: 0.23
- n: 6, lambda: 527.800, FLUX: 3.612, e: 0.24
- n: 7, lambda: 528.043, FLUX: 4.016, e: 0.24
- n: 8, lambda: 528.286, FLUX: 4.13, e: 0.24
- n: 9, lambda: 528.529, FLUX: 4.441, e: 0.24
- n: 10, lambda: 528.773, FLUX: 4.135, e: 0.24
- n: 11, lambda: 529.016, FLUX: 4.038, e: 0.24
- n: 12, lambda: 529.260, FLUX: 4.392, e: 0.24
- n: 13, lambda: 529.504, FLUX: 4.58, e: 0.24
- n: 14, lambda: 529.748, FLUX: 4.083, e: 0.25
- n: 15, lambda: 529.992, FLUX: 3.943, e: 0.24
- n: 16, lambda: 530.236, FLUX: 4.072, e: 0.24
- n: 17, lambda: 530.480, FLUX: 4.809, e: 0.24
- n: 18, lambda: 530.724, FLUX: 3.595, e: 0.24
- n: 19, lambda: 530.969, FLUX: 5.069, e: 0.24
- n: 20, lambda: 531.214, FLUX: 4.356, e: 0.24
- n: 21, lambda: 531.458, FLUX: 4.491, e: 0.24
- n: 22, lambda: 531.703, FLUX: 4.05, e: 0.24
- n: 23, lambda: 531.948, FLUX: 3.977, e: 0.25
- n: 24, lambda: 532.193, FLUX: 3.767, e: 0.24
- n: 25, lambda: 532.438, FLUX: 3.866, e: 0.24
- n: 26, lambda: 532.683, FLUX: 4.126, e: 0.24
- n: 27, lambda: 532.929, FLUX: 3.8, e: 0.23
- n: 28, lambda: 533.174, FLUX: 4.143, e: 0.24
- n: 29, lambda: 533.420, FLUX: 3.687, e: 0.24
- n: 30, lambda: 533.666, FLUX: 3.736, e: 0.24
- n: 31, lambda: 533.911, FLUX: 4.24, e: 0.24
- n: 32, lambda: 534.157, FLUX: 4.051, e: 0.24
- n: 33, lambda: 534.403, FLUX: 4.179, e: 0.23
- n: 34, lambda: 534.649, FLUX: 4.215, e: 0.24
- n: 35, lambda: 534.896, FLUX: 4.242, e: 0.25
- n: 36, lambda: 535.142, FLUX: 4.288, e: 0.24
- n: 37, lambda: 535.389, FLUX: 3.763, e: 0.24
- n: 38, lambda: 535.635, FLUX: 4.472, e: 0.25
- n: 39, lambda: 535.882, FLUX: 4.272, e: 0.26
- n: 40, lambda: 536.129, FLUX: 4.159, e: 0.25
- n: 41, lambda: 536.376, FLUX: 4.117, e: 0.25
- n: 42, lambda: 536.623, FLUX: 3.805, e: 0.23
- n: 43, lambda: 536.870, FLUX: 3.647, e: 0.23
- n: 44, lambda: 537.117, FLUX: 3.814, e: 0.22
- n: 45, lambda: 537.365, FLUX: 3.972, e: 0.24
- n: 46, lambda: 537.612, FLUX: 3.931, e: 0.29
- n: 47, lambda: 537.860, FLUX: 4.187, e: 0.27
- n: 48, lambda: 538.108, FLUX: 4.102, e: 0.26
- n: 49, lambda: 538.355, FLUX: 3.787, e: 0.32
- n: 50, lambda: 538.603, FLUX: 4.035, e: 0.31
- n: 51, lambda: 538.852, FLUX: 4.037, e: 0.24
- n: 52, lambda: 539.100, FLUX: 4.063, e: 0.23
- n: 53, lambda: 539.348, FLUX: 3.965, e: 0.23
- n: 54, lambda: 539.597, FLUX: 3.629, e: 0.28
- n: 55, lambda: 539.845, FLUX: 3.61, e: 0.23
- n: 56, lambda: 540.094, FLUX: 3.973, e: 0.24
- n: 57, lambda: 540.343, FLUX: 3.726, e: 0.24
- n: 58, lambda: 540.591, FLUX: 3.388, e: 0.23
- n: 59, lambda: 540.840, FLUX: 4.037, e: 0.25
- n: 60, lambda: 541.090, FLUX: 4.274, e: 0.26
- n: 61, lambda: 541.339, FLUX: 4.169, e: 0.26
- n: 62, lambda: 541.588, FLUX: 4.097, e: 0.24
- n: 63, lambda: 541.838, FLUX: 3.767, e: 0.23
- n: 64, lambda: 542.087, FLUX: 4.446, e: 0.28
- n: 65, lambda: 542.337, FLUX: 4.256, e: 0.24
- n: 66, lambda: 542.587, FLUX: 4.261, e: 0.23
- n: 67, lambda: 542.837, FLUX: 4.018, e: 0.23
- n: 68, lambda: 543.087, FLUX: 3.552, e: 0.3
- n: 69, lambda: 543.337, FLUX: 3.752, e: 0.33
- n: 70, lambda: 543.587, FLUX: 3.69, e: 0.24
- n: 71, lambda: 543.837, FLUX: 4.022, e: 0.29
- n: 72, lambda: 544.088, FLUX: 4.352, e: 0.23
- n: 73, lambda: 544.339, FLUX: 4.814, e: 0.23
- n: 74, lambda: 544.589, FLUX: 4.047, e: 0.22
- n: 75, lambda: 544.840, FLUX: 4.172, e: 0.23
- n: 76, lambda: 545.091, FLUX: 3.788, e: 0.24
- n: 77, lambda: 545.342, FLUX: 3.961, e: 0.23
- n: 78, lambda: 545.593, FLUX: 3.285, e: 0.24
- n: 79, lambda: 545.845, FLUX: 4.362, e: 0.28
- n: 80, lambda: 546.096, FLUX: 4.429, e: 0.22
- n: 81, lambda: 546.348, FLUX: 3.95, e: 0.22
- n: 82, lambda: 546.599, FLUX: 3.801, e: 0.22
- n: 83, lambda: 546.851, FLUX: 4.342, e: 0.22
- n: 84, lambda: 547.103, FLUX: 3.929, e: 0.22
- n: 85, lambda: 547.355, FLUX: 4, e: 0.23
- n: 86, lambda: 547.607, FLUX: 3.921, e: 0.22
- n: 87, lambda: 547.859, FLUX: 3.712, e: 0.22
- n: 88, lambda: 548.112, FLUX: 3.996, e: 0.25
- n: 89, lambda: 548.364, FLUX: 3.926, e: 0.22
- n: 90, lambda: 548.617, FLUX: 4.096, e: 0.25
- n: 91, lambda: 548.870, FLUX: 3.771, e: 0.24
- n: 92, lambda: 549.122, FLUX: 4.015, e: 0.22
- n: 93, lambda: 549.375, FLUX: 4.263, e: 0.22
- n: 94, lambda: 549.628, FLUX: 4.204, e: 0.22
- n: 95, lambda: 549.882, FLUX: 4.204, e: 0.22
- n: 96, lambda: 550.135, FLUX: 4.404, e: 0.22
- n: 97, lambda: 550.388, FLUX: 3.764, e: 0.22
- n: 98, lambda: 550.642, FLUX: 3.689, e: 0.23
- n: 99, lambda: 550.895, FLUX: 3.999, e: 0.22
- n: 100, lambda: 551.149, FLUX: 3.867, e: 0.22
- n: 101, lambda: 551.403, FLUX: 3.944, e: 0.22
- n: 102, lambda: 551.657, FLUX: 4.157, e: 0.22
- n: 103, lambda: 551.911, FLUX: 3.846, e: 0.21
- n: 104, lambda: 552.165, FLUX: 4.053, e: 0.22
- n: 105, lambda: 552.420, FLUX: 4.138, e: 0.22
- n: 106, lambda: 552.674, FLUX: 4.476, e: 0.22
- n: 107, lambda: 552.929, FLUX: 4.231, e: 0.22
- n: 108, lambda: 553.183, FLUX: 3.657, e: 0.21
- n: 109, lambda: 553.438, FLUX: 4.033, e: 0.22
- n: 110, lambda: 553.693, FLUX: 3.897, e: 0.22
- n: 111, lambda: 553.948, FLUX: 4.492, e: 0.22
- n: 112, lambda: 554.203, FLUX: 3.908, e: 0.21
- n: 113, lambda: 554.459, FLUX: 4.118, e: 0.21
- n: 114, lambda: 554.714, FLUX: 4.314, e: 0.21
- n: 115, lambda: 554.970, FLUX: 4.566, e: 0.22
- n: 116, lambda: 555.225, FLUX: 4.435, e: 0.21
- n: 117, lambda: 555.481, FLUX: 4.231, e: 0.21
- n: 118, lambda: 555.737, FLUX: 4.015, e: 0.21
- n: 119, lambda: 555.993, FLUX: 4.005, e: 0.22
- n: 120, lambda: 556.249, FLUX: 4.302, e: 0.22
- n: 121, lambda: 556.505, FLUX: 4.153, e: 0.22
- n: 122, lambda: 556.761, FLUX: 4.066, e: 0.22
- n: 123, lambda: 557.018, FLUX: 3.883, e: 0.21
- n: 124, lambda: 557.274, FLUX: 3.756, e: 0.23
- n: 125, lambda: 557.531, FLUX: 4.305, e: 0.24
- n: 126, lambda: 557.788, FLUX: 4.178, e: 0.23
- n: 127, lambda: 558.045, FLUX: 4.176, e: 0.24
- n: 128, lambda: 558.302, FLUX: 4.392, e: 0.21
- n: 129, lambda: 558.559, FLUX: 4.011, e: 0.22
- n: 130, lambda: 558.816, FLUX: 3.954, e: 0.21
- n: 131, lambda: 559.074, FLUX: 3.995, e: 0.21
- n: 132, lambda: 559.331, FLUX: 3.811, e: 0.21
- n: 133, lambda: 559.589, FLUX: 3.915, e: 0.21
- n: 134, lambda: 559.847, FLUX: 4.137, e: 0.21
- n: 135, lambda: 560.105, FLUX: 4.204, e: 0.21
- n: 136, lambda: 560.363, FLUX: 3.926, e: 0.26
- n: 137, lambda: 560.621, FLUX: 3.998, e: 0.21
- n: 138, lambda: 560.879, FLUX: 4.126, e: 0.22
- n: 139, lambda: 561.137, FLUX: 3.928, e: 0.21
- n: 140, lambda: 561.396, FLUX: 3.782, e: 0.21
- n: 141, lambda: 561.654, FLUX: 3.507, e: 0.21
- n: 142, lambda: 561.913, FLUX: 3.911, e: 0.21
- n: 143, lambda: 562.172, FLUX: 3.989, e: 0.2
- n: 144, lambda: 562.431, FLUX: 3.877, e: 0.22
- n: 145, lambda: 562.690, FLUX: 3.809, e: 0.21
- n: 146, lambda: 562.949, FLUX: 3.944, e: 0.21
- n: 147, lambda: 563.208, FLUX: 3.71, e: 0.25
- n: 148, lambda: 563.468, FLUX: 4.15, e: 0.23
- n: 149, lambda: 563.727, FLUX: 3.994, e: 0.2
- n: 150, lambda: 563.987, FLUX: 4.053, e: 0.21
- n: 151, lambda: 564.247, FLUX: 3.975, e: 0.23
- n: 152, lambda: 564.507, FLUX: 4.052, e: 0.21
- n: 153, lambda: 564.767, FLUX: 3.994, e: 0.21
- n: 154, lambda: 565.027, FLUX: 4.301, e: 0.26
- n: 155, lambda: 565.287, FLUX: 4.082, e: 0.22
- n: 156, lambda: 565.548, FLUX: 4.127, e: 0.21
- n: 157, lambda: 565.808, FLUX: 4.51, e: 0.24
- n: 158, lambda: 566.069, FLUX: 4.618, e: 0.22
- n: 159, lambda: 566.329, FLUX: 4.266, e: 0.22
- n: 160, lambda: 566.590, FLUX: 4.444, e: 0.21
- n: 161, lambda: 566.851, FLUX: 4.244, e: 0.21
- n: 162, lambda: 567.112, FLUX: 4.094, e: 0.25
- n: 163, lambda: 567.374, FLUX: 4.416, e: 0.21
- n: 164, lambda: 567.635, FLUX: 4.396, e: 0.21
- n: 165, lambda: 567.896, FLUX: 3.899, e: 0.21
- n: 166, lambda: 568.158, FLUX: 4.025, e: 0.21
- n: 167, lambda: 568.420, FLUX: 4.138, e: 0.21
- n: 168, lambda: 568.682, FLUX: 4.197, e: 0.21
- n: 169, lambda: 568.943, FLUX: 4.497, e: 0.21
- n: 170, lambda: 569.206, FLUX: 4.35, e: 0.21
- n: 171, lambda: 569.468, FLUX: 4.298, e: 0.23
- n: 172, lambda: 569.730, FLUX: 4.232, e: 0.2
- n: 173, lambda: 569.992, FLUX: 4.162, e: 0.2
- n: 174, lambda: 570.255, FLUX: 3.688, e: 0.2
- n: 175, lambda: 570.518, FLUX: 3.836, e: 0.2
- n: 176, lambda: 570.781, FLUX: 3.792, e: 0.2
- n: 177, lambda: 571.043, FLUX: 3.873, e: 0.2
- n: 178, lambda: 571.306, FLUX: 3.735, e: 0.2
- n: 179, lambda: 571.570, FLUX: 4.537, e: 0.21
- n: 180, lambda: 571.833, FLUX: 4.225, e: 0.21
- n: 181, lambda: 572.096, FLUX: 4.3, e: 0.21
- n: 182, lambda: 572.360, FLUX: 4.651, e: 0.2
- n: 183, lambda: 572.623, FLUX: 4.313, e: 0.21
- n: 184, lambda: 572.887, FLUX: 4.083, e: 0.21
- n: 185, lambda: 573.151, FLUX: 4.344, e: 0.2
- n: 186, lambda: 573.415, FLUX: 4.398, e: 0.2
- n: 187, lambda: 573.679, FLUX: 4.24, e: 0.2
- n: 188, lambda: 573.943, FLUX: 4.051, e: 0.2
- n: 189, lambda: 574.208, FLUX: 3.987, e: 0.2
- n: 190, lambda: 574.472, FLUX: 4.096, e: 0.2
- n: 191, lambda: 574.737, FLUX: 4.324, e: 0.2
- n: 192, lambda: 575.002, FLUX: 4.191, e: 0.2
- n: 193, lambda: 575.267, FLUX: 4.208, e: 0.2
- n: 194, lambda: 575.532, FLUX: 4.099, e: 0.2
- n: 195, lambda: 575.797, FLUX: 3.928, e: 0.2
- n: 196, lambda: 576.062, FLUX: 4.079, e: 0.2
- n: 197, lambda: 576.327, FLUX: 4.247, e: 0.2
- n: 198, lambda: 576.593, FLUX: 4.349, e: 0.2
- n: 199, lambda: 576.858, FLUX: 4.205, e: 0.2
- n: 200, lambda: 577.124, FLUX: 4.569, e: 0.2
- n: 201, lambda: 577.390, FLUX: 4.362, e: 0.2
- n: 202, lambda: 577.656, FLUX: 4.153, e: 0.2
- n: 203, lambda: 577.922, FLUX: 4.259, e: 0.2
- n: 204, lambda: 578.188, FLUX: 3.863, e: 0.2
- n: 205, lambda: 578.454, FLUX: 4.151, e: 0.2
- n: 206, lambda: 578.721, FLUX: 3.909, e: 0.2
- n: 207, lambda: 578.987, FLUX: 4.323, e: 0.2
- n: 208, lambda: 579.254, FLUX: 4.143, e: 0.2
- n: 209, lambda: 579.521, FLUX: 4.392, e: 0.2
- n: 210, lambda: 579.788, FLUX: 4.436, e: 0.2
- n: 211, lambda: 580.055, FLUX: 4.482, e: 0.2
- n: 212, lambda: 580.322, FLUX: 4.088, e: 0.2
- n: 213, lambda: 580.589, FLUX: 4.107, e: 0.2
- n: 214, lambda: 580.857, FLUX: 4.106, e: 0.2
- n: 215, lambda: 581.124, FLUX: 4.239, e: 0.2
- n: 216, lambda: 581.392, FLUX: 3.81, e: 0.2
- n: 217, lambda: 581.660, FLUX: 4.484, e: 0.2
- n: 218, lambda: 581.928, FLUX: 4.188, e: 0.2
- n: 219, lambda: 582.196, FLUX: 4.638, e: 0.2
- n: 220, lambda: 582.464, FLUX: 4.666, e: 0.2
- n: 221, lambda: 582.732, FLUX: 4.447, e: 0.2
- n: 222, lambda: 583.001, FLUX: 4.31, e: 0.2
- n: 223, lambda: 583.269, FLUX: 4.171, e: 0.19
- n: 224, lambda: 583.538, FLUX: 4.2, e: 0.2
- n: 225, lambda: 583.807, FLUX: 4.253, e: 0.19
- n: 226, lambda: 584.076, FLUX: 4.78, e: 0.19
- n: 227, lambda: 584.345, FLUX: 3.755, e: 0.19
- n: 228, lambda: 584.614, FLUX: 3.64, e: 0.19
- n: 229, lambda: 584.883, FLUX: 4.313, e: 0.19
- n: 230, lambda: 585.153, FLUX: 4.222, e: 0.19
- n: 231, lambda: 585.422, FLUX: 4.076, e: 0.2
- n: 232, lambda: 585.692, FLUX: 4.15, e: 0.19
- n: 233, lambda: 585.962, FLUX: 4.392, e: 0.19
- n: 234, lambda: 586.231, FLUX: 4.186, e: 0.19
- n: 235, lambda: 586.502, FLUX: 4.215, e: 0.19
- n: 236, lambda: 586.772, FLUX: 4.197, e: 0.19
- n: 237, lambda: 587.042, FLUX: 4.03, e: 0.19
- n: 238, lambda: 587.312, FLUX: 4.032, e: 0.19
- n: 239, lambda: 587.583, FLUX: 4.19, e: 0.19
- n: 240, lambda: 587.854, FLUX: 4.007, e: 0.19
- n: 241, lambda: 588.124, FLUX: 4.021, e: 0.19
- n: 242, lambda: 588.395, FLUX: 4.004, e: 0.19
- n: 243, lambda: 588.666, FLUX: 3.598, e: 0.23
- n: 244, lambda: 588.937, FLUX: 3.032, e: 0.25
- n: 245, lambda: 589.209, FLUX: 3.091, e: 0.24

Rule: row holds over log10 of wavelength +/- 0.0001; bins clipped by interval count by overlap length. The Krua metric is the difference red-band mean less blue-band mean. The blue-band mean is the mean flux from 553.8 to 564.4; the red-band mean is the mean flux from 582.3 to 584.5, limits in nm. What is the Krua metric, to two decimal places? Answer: 0.27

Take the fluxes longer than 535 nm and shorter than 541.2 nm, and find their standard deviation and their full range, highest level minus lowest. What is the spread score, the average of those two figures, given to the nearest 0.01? 0.67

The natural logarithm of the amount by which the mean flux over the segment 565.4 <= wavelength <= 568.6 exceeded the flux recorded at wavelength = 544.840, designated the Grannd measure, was -2.4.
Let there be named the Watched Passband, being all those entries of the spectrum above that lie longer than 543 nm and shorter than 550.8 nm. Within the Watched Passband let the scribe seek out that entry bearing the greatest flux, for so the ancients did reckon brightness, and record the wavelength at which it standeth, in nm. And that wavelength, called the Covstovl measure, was 544.339 nm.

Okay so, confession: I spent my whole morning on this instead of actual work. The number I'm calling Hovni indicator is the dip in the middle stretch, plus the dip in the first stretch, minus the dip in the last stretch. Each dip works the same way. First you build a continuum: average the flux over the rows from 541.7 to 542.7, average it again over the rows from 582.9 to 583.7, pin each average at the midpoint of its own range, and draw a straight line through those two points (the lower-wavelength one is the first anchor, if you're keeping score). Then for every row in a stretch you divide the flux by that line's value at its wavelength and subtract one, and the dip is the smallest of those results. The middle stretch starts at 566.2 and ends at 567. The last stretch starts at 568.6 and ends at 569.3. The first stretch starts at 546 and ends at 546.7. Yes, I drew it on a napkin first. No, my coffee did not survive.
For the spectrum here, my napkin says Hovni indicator -0.08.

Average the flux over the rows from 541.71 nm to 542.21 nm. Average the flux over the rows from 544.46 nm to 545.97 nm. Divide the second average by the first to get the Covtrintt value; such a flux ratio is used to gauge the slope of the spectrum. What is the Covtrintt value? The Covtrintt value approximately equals 0.96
